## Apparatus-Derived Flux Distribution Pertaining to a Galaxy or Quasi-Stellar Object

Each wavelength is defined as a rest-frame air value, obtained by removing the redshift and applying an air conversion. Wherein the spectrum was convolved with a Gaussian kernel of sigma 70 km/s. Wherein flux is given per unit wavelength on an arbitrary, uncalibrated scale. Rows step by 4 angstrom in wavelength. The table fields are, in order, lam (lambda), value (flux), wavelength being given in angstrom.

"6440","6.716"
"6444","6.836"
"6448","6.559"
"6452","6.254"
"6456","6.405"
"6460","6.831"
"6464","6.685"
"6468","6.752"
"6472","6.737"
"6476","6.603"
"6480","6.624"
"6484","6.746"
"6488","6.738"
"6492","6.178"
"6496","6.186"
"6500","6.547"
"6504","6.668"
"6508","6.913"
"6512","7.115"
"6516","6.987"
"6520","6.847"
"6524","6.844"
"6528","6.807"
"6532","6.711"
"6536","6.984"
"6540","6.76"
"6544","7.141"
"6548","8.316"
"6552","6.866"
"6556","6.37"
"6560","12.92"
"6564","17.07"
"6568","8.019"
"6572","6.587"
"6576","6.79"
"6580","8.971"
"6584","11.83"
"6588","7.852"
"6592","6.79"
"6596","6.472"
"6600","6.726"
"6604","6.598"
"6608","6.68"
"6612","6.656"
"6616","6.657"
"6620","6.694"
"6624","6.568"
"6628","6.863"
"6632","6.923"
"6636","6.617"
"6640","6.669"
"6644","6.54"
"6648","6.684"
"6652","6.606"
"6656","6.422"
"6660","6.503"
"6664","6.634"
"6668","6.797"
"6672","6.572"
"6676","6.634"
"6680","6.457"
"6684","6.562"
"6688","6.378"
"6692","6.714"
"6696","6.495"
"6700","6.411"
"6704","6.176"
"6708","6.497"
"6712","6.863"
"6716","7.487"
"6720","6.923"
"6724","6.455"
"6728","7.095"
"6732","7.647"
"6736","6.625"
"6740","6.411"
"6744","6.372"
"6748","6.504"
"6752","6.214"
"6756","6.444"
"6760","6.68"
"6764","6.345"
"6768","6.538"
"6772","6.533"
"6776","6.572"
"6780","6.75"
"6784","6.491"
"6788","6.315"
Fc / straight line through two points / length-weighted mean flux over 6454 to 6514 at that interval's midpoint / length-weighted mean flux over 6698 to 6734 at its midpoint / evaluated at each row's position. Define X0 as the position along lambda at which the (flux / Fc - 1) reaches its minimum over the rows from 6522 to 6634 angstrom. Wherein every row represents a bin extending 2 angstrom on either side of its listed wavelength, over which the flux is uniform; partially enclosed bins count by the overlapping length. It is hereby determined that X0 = 6556 angstrom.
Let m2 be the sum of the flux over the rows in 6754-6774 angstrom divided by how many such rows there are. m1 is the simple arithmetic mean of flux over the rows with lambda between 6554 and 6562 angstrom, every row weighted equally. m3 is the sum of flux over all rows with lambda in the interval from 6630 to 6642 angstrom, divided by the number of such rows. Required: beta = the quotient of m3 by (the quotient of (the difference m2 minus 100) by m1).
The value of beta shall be -0.695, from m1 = 9.6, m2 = 6.5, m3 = 6.74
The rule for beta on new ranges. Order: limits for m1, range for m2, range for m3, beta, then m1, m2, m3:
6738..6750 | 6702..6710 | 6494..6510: -0.452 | 6.4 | 6.3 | 6.58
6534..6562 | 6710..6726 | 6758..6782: -0.558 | 7.9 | 6.9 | 6.57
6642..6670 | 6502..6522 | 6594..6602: -0.468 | 6.6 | 6.9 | 6.60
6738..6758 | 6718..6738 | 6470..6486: -0.458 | 6.4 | 6.9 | 6.68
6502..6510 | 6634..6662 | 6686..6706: -0.468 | 6.8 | 6.6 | 6.43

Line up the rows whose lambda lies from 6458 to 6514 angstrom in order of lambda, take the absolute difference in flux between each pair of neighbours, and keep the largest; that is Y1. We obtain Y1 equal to 0.6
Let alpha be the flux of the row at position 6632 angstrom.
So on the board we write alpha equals 6.923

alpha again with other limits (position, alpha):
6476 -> 6.603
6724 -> 6.455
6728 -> 7.095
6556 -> 6.37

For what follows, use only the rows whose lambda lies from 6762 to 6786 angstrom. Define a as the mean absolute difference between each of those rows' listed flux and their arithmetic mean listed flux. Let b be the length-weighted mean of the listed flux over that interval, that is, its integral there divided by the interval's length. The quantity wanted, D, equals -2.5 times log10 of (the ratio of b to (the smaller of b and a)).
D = -4.8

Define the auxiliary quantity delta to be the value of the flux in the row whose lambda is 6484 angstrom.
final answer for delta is 6.746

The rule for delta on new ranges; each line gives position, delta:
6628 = 6.863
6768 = 6.538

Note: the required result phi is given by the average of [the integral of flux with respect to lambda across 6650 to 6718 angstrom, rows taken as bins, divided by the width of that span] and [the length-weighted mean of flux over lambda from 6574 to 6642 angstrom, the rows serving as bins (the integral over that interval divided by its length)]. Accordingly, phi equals 6.90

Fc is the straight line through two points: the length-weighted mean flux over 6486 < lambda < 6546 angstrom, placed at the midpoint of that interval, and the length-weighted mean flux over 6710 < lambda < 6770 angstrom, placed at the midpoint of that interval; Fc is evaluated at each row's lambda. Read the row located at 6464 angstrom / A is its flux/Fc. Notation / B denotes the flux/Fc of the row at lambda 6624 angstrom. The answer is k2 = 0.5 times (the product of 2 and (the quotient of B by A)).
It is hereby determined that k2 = 0.99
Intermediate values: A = 0.99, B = 0.98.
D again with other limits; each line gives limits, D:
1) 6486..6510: -3.6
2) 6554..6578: -1.1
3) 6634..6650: -5.3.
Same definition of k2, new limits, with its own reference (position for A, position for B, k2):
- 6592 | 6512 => 1.04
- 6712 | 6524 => 0.99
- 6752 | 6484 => 1.08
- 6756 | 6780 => 1.05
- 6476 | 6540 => 1.03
